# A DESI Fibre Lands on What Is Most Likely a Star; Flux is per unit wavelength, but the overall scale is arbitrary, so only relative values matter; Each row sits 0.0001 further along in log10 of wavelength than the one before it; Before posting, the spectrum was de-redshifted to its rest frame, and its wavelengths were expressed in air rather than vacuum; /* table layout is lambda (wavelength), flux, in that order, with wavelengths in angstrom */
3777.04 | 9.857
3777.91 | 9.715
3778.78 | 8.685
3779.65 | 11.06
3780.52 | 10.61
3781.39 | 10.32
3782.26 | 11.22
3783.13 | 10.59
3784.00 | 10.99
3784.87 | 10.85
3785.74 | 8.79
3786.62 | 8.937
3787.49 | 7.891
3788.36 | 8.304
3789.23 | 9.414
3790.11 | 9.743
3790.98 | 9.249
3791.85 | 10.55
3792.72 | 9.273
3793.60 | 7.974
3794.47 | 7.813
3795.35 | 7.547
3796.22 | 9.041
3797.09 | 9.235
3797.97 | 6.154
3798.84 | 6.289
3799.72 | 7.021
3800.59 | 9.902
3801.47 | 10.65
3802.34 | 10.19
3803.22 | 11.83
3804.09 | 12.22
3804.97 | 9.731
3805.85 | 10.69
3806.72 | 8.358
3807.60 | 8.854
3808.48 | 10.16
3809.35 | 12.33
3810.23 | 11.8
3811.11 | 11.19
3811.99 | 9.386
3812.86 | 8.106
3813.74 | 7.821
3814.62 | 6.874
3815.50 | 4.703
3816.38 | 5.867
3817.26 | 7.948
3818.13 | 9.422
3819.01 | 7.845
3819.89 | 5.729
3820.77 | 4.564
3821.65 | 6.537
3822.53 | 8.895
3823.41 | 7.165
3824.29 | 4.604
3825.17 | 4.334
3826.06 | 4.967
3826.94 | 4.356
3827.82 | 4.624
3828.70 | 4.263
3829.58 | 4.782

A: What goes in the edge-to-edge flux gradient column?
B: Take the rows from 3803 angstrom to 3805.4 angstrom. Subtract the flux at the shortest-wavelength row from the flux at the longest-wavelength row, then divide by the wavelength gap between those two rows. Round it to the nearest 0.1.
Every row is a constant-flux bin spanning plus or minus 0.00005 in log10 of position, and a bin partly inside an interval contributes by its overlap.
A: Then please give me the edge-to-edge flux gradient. -1.2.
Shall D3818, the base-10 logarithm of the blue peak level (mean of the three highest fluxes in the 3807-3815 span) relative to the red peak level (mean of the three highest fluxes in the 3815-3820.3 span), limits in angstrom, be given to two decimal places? 0.15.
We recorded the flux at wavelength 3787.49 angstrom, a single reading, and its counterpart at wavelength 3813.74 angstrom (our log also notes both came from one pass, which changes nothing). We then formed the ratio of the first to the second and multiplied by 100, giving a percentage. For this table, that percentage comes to 101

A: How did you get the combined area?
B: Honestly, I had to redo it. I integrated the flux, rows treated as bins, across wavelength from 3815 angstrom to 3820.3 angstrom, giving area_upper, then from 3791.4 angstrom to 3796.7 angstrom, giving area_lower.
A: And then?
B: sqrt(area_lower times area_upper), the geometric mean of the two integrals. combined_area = 41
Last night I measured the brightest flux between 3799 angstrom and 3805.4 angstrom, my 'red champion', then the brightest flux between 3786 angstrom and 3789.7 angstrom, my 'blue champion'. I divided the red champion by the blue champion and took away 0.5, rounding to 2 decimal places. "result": 0.80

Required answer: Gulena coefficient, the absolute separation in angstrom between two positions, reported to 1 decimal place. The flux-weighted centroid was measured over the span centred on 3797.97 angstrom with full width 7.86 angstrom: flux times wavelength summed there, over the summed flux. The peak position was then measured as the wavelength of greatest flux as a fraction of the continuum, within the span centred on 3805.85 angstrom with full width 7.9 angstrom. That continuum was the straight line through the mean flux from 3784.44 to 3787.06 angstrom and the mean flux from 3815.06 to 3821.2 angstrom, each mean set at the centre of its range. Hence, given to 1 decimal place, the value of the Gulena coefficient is 11.2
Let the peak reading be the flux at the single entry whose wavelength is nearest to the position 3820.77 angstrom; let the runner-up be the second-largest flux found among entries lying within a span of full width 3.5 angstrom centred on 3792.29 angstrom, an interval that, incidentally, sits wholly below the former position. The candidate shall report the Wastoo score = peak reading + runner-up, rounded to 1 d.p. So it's 13.8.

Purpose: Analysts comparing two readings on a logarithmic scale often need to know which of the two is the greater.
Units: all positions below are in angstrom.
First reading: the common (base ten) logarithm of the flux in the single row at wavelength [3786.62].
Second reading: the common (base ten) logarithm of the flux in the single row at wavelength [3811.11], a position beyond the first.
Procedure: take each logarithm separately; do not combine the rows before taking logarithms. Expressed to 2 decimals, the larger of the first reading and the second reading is 1.05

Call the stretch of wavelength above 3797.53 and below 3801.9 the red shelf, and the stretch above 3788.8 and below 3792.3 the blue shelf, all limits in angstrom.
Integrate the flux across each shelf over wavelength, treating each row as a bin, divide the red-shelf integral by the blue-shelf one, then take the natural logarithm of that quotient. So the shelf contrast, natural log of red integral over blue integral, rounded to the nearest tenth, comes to 0.0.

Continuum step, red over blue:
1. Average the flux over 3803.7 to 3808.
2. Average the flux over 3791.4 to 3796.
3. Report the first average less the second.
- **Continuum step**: 1.3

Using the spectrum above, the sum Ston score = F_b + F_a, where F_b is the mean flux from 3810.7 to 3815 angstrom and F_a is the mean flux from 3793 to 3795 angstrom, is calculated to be 16.6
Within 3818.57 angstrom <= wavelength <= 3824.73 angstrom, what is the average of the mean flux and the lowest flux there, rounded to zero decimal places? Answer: 6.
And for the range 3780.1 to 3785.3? 11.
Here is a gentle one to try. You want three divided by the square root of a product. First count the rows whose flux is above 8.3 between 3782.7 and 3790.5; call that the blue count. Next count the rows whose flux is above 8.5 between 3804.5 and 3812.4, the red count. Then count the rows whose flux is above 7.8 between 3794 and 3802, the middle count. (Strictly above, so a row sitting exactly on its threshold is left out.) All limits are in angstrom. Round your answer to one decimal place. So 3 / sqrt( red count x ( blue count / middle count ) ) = 0.8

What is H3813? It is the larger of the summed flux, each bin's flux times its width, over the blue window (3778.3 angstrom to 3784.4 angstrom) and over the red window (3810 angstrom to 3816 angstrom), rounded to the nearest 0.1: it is 64.0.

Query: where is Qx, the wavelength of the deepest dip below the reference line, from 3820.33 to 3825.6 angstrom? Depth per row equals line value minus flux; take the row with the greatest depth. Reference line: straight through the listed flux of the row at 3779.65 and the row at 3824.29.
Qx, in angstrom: 3820.77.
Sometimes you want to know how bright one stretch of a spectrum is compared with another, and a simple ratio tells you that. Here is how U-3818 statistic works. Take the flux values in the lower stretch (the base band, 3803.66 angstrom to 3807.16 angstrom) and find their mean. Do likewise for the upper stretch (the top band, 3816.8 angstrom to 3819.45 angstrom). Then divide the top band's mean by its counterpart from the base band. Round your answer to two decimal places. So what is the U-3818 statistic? 0.82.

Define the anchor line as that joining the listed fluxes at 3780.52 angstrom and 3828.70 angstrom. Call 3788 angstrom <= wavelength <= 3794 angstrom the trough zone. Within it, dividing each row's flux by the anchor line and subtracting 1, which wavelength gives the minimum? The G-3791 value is 3788.36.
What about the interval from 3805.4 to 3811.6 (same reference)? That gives 3806.72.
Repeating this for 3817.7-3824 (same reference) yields 3820.77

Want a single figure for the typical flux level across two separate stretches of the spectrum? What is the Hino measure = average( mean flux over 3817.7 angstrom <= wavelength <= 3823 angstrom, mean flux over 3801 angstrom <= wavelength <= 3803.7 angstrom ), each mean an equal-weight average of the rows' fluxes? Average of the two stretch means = 9.0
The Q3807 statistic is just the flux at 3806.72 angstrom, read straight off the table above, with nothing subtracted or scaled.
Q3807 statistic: 8.358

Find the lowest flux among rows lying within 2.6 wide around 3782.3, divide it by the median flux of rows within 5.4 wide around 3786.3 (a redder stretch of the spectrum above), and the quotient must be 1.16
